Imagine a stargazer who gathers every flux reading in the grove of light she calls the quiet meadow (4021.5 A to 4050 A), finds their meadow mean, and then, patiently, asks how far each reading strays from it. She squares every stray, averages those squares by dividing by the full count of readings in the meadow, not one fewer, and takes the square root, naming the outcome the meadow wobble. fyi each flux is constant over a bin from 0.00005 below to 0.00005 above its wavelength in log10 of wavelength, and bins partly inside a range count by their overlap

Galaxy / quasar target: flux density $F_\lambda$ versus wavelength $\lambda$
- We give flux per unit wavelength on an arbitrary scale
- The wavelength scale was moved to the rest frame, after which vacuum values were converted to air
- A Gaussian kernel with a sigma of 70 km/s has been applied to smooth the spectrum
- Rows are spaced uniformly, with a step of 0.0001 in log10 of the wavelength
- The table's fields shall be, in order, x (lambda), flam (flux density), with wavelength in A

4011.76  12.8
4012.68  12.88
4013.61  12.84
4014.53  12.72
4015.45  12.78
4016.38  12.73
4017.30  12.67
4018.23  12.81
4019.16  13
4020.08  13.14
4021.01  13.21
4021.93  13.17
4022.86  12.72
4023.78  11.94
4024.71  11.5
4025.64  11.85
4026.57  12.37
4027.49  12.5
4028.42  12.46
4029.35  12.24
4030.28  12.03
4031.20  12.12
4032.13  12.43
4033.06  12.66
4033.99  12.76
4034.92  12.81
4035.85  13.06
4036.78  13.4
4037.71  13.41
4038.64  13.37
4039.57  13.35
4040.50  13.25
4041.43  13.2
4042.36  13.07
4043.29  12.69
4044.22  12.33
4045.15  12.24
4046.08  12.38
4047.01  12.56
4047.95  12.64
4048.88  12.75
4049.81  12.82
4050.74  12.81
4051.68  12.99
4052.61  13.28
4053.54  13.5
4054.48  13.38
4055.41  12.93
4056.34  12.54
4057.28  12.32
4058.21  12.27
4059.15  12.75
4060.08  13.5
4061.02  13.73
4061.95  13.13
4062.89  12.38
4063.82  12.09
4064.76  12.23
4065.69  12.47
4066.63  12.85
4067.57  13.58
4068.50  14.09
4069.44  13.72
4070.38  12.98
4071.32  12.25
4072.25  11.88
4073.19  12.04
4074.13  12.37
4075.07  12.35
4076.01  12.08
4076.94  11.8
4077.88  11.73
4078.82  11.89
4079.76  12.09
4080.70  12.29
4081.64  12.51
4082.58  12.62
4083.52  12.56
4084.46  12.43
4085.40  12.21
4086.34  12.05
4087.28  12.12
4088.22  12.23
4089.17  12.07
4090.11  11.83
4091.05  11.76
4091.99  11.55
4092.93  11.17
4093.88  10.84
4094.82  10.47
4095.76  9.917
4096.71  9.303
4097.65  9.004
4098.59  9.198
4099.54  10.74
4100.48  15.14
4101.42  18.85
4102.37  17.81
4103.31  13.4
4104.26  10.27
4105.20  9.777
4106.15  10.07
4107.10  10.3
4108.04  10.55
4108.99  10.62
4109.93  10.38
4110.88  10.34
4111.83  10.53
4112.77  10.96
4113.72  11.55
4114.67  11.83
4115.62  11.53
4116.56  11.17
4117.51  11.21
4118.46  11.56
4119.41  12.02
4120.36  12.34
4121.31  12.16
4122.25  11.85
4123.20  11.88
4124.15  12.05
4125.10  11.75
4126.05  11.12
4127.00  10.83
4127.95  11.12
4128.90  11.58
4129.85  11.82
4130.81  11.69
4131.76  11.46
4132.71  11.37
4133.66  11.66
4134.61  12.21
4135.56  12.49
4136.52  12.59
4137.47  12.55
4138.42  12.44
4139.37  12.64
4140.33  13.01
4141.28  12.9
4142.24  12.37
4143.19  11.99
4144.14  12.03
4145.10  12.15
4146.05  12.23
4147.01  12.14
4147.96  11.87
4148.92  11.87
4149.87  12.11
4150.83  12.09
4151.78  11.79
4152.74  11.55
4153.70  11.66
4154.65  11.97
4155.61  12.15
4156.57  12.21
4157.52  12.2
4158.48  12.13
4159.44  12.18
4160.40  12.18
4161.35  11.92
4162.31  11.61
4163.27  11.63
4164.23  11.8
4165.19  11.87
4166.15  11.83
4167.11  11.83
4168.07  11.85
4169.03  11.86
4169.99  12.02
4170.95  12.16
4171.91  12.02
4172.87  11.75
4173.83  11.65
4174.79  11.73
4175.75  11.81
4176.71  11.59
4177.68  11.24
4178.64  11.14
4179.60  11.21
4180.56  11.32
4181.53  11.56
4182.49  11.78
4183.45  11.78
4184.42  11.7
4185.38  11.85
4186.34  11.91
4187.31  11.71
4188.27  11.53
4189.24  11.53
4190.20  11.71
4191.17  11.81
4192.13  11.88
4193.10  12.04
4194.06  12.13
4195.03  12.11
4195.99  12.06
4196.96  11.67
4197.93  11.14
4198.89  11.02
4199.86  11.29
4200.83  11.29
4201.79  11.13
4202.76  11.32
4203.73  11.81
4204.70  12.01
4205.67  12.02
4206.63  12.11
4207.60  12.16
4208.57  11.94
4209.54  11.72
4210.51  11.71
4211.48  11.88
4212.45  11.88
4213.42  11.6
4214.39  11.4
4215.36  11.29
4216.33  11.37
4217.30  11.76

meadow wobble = 0.5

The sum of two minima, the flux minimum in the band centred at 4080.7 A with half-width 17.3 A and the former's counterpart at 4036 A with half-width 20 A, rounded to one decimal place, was 20.5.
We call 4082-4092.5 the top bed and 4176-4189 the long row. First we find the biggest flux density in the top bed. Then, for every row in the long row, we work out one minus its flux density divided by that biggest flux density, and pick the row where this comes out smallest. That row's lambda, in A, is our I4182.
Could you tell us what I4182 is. 4186.34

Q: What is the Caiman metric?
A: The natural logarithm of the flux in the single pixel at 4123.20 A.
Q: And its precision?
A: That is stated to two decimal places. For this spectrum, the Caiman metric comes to 2.47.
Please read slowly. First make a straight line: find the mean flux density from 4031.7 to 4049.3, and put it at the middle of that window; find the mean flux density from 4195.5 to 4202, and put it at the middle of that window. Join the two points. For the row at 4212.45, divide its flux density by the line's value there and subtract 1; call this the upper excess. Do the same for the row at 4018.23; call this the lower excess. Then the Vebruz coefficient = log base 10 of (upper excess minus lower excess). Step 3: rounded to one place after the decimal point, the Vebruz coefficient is -1.1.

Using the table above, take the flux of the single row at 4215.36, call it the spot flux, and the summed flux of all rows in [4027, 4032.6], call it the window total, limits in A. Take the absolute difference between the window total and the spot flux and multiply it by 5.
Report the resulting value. 312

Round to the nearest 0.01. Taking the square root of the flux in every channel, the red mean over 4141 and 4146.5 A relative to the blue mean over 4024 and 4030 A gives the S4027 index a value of 1.01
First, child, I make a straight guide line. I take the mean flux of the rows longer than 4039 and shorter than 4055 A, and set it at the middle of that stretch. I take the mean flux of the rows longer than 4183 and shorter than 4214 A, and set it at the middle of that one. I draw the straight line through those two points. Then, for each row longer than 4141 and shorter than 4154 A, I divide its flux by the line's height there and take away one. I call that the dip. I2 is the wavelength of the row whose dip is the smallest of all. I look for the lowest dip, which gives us 4152.74 A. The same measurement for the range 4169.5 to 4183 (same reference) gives 4178.64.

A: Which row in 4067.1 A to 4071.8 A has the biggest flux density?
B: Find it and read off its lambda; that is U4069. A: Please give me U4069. 4068.50 A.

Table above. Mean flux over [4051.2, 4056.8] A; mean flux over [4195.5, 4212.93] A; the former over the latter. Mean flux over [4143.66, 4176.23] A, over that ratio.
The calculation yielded 10.64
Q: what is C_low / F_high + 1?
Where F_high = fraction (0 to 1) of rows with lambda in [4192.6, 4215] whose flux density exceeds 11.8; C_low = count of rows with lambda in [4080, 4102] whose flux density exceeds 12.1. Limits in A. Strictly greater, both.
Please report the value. 20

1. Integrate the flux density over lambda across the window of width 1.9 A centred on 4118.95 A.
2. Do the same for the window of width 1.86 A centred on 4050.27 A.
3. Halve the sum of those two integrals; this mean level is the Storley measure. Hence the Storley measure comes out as 23.1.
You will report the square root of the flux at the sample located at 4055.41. 3.60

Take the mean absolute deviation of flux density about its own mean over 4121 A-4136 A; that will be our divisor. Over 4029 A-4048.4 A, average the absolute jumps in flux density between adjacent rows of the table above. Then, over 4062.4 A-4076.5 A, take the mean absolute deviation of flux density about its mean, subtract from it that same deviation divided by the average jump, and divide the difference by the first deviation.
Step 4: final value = -8.7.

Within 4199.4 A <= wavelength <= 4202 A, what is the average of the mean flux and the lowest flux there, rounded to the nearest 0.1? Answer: 11.2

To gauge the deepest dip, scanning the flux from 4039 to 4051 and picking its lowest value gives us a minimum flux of 12.24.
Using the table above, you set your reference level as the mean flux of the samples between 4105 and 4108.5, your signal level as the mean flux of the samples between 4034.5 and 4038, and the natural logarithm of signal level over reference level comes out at 0.26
